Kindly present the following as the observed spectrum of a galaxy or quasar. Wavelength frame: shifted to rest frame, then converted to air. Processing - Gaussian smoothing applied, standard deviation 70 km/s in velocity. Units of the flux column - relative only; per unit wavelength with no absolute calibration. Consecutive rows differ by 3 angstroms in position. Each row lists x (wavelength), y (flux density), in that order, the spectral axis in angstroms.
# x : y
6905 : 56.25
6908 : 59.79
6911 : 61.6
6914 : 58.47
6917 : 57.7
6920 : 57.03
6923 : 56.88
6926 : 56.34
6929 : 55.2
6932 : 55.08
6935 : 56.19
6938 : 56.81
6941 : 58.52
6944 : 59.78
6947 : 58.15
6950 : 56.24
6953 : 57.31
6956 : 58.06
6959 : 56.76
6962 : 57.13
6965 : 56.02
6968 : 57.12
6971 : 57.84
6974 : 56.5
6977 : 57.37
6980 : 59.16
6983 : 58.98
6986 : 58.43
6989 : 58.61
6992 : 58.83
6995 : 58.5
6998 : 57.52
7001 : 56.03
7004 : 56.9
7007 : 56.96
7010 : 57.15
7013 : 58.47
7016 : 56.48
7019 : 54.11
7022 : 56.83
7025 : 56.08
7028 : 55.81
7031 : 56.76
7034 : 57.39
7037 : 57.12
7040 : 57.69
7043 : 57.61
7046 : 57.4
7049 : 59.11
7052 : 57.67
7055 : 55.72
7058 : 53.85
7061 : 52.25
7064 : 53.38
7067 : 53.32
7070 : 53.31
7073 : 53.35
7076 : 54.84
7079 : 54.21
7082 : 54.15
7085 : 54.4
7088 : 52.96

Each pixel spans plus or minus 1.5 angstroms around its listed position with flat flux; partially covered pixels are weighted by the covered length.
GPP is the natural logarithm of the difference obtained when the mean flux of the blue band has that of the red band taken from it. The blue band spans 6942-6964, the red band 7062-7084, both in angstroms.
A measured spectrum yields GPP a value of 1.35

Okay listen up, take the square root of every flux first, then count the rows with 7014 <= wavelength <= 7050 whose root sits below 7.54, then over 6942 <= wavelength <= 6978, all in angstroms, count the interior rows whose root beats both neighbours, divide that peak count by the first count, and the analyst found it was 0.50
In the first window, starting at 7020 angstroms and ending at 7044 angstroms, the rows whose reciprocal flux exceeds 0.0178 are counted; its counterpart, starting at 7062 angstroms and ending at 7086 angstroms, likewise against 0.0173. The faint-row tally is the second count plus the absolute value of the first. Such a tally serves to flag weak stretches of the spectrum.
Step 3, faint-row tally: 10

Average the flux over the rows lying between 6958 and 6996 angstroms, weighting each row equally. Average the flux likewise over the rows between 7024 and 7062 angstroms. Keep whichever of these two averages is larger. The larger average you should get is 57.79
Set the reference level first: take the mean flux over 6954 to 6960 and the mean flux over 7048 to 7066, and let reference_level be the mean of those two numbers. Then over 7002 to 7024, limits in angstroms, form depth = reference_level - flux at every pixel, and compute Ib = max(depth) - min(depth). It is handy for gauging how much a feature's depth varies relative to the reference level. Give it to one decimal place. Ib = 4.4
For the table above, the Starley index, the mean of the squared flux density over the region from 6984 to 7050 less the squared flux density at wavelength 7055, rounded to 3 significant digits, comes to 176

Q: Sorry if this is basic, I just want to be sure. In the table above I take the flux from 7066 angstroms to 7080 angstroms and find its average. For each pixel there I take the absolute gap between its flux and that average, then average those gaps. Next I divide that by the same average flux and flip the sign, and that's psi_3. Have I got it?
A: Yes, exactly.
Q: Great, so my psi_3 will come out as -0.0107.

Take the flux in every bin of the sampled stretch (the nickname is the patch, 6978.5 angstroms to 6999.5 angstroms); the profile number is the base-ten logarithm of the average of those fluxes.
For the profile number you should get 1.77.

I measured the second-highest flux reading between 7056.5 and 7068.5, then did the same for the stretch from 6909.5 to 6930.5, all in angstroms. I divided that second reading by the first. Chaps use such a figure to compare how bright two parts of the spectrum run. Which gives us 1.10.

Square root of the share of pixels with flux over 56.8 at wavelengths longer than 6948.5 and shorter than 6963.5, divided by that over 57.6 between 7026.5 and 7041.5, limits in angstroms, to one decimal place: 1.7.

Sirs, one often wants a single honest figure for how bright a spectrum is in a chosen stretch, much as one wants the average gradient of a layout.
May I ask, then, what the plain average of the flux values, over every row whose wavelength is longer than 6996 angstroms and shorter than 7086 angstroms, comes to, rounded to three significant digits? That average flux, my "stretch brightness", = 55.9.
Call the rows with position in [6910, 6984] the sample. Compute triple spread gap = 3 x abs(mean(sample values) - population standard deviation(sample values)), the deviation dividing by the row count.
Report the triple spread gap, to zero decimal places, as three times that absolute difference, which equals 168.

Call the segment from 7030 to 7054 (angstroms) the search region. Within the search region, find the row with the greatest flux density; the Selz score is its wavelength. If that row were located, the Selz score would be 7049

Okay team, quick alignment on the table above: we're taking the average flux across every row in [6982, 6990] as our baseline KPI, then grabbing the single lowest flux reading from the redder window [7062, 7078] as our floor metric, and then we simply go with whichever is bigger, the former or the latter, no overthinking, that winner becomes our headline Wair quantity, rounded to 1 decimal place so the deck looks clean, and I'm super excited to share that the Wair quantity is 58.7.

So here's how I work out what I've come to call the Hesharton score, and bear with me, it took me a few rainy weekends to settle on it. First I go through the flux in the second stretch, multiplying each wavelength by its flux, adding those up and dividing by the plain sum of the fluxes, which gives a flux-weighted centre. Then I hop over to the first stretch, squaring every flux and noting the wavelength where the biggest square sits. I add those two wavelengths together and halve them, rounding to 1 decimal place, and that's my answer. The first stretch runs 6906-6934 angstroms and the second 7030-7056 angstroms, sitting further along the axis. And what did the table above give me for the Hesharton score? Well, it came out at 6977.0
